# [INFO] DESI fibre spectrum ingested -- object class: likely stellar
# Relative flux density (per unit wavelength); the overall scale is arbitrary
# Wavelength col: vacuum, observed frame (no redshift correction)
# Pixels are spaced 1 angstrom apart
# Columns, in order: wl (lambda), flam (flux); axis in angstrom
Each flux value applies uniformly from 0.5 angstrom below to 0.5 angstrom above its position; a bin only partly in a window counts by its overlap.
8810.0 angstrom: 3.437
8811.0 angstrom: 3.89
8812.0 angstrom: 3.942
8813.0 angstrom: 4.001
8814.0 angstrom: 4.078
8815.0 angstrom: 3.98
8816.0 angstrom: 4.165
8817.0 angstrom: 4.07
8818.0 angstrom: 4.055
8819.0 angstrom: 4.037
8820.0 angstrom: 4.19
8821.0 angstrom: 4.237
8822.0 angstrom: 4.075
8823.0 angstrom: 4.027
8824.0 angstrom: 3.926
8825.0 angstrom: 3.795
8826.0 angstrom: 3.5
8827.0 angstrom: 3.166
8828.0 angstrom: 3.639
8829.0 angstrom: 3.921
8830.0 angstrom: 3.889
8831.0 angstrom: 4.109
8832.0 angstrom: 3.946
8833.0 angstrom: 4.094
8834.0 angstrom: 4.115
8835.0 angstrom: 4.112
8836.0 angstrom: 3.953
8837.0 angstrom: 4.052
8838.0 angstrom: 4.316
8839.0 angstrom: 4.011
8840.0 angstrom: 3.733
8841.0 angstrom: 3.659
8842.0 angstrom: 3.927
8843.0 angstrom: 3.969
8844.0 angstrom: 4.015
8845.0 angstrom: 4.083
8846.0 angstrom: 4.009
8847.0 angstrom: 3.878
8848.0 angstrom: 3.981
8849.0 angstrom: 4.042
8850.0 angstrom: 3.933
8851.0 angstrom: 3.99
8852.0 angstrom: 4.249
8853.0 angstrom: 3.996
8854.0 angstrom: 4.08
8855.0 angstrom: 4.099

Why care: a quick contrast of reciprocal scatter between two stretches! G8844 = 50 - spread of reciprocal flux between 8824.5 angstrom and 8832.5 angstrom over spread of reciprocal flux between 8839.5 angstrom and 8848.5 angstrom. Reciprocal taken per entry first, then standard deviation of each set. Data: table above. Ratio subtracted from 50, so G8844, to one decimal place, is 47.5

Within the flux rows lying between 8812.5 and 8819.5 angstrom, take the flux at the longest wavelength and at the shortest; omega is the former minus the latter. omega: 0.0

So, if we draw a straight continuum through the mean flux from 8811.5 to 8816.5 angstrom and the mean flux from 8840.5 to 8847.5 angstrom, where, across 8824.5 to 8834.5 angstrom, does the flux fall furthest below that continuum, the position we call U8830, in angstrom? 8827.0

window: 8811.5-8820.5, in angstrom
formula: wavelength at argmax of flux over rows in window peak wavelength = 8820.0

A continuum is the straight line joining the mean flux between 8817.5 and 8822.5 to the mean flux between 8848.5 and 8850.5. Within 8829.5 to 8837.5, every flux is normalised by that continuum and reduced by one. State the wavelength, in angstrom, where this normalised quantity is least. 8830.0 angstrom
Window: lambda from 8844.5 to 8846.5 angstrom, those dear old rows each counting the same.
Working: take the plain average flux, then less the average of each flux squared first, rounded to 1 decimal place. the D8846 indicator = -12.3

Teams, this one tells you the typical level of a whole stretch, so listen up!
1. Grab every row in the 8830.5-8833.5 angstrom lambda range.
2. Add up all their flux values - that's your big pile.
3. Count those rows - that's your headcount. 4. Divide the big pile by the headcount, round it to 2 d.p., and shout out 4.05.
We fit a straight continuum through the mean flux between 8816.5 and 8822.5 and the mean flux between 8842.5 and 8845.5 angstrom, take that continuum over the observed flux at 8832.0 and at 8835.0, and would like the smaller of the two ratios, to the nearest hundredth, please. 0.99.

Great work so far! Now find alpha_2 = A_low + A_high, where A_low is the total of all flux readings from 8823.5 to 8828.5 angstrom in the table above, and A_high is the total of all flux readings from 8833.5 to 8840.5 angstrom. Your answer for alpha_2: 46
